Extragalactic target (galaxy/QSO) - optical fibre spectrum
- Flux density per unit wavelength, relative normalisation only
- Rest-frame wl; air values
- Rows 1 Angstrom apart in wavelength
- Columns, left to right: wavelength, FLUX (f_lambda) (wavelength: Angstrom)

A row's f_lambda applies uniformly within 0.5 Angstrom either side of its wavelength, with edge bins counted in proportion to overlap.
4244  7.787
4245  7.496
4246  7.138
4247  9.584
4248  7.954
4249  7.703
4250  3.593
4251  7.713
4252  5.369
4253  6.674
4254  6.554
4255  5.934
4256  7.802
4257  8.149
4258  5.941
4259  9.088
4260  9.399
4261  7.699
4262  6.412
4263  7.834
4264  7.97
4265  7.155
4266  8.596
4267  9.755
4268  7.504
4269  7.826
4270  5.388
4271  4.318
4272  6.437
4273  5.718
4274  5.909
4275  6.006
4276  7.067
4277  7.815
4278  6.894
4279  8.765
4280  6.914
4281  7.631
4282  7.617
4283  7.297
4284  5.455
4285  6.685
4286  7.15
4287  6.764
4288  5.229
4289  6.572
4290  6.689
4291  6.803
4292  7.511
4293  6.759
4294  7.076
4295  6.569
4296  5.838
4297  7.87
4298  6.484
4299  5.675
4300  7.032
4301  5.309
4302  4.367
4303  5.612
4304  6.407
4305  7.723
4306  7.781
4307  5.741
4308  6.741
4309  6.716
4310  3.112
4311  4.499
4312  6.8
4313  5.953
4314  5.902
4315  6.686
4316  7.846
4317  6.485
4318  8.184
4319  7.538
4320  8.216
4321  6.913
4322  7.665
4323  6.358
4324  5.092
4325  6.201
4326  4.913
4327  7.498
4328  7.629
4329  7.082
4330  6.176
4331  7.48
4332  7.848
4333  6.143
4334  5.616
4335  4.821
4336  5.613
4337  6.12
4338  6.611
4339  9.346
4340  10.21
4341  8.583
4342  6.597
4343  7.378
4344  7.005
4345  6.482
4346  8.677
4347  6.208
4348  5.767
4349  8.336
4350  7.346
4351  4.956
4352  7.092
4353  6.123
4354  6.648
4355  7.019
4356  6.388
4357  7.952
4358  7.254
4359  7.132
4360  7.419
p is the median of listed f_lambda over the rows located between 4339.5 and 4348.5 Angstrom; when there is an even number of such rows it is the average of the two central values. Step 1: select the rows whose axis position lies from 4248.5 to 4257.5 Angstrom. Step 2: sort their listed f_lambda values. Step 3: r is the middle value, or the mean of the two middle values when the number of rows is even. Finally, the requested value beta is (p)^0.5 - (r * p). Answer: -44.1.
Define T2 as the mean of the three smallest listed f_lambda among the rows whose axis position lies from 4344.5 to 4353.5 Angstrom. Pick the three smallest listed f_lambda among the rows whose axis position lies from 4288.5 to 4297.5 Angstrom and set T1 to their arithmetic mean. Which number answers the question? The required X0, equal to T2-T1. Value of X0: -0.7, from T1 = 6.33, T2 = 5.62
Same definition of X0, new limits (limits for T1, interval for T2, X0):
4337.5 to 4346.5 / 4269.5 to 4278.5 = -1.4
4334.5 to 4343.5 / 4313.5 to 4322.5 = 0.8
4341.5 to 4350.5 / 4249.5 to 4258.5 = -1.2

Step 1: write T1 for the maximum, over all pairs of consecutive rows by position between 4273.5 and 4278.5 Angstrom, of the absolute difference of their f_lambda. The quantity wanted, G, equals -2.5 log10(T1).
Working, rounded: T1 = 1.1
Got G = -0.06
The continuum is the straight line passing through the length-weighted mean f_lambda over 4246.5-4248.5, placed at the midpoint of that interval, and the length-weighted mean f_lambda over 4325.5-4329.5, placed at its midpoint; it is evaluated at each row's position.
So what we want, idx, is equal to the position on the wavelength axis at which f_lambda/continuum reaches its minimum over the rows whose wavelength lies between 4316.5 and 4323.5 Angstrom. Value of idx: 4317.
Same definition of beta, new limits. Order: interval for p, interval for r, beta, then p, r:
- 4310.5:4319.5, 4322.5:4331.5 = -39.9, 6.7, 6.36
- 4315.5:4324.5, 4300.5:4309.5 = -45.6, 7.5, 6.41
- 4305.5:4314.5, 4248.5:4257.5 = -37.3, 6.0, 6.67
